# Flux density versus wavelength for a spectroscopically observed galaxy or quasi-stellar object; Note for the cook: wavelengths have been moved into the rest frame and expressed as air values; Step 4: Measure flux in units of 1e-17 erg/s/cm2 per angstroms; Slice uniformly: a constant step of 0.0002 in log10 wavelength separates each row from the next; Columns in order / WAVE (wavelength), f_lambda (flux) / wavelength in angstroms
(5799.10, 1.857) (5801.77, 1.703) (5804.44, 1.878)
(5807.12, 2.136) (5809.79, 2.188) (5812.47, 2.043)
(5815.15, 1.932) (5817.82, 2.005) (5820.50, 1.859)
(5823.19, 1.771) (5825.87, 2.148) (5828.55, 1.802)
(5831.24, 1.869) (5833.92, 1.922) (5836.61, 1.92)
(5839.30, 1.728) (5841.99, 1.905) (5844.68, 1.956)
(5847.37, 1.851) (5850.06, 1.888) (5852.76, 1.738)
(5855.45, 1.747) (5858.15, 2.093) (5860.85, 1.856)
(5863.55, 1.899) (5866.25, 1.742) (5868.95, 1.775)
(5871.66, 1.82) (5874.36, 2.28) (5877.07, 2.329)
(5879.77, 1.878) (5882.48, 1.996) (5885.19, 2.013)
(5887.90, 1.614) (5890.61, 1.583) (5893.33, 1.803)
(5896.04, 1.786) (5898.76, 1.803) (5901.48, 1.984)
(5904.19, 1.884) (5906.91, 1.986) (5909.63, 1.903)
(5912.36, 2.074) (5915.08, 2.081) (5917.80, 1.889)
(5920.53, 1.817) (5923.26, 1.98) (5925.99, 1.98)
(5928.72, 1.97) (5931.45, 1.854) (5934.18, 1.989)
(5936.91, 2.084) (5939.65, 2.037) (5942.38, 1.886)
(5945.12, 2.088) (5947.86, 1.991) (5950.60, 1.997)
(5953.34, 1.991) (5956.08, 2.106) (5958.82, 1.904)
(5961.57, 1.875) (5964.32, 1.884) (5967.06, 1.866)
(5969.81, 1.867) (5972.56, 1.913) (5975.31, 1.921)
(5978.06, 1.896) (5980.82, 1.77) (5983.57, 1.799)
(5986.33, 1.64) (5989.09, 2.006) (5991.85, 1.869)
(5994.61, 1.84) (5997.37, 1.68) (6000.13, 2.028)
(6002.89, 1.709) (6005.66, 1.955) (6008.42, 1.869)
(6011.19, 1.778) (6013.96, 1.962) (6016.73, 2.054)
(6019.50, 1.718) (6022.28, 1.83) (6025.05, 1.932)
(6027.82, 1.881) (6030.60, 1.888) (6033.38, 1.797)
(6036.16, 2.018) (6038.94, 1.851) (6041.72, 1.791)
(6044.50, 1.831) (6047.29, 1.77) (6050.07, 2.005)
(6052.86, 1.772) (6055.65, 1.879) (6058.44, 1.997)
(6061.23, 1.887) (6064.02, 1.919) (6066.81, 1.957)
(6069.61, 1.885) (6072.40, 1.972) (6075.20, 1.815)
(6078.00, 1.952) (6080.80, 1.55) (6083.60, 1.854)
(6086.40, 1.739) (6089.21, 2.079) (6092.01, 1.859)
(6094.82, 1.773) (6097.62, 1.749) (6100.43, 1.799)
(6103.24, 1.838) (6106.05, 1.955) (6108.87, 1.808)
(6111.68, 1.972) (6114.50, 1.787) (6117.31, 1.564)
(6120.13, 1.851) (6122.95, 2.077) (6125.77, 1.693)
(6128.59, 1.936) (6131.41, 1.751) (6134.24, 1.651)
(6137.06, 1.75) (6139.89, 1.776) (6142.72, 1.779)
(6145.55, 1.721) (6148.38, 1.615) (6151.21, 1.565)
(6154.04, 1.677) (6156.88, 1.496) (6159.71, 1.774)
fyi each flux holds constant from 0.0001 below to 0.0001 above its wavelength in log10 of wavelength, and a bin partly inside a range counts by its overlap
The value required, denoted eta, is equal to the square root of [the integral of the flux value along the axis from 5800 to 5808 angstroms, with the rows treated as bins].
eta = 3.89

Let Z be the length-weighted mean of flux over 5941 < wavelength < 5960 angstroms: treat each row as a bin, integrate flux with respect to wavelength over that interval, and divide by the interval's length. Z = 2.00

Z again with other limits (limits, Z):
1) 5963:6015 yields 1.85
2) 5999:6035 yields 1.88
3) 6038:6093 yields 1.87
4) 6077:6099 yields 1.82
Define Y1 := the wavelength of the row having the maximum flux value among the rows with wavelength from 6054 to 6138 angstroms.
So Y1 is 6089.21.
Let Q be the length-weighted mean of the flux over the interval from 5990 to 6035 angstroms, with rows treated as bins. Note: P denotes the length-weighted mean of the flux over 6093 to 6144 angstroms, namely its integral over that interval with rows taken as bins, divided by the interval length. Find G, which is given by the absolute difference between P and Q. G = 0.058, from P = 1.81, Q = 1.86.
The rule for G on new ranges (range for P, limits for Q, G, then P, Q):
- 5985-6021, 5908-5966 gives 0.115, 1.85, 1.97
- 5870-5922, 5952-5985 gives 0.022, 1.92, 1.90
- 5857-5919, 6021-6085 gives 0.045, 1.92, 1.87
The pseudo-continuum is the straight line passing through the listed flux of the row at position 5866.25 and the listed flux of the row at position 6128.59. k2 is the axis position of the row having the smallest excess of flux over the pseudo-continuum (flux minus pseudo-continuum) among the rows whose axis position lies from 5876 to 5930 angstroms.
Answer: 5890.61 angstroms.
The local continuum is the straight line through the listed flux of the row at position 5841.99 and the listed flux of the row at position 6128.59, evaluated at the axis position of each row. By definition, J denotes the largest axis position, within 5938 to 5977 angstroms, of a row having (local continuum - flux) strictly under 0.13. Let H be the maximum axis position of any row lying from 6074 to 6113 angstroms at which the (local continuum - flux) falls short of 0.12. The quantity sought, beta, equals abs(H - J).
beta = 136.4 angstroms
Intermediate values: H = 6111.68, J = 5975.31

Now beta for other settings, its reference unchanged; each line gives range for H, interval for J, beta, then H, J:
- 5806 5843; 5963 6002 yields 158.1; 5841.99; 6000.13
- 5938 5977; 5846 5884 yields 92.8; 5975.31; 5882.48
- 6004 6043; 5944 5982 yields 60.9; 6038.94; 5978.06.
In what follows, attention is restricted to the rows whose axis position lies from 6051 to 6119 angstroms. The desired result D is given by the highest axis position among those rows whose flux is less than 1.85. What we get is 6117.31 angstroms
